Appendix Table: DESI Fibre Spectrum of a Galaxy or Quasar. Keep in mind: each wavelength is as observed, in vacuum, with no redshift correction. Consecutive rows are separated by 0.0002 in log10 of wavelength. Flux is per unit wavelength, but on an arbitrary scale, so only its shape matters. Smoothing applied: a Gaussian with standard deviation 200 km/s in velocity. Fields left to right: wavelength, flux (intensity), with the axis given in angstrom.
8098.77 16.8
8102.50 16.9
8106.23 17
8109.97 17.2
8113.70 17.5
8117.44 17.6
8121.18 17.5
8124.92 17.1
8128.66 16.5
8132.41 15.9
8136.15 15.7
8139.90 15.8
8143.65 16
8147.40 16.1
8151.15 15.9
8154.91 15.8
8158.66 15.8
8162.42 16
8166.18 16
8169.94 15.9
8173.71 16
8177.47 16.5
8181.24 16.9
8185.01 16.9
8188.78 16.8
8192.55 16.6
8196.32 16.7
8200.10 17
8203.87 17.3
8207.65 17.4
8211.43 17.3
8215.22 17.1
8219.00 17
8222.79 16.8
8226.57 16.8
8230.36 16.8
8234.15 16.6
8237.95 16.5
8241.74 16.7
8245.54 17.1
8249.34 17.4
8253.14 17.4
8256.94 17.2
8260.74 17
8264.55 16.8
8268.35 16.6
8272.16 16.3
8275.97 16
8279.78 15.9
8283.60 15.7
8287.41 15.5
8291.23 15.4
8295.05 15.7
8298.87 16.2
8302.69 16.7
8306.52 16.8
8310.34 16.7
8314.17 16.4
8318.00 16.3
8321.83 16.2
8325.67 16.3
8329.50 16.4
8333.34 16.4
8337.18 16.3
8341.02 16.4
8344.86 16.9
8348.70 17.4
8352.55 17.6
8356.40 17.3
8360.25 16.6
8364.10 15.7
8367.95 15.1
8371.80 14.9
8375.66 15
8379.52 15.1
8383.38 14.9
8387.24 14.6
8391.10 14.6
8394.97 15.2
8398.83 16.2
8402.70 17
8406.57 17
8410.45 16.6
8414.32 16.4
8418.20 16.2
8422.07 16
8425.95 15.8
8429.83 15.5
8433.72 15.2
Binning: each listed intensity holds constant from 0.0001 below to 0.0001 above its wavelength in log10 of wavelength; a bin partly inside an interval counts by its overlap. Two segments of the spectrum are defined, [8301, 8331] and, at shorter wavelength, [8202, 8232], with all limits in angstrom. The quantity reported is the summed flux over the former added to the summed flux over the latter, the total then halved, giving 134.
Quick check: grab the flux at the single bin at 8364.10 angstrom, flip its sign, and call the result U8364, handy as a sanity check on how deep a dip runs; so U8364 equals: -15.7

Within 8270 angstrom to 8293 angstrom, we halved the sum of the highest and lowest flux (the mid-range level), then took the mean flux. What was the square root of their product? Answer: 15.8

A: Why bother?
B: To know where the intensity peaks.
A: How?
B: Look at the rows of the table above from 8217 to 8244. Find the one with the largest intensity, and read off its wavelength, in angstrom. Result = 8219.00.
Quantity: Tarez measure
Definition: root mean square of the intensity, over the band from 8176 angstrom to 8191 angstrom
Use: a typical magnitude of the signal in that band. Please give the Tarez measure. 16.8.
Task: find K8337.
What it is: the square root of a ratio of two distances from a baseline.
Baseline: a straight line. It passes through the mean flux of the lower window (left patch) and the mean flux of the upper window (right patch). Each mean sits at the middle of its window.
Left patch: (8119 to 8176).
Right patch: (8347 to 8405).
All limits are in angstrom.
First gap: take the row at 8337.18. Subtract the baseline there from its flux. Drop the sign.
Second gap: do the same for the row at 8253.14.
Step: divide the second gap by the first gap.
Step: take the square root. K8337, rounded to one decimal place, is 1.8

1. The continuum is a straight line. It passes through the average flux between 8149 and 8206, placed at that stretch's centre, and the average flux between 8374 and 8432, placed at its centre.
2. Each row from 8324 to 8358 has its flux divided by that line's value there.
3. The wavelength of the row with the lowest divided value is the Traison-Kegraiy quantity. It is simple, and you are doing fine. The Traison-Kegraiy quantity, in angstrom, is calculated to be 8325.67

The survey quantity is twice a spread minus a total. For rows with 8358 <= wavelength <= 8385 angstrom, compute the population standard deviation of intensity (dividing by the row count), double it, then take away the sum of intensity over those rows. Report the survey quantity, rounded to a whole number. -106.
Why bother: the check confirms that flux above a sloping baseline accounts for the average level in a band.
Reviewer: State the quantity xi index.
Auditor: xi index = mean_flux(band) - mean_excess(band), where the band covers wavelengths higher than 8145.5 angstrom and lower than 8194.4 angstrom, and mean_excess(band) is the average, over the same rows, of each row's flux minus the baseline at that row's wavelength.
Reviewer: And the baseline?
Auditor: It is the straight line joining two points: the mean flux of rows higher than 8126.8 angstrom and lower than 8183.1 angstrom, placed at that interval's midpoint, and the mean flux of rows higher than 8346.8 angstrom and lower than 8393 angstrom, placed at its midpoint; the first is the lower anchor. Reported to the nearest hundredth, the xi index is 16.03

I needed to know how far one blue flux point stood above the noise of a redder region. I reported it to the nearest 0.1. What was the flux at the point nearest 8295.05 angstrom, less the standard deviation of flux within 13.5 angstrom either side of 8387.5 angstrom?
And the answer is 15.2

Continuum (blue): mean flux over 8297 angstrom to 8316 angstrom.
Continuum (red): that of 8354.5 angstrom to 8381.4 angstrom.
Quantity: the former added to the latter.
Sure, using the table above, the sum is 32.2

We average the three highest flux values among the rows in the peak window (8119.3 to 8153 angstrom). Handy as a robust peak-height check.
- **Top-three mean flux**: 17.0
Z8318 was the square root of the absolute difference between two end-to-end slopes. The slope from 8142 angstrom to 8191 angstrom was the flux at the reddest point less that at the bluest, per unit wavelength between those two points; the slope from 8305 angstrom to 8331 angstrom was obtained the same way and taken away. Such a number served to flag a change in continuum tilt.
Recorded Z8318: 0.19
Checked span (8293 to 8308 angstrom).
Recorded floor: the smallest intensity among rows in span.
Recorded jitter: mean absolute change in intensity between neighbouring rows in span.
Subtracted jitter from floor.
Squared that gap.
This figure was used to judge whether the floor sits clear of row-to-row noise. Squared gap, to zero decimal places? 235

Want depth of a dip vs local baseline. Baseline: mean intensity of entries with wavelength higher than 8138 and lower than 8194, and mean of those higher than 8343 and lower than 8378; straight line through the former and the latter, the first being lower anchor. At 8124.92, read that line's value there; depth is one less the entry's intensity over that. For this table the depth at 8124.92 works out -0.057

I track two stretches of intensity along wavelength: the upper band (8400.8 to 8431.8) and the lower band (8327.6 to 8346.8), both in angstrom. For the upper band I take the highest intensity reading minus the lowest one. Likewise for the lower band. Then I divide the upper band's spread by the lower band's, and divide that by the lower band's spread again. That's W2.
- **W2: 4.2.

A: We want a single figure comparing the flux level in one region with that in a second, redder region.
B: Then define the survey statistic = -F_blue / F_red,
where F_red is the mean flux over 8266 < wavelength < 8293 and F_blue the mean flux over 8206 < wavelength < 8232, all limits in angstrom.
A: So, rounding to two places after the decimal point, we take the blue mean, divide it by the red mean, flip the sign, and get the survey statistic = -1.07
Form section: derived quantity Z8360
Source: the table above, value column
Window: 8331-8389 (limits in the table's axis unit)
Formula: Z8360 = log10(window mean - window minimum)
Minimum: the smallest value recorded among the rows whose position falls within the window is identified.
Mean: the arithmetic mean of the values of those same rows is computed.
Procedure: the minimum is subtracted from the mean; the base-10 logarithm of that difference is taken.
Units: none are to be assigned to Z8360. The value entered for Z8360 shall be 0.15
